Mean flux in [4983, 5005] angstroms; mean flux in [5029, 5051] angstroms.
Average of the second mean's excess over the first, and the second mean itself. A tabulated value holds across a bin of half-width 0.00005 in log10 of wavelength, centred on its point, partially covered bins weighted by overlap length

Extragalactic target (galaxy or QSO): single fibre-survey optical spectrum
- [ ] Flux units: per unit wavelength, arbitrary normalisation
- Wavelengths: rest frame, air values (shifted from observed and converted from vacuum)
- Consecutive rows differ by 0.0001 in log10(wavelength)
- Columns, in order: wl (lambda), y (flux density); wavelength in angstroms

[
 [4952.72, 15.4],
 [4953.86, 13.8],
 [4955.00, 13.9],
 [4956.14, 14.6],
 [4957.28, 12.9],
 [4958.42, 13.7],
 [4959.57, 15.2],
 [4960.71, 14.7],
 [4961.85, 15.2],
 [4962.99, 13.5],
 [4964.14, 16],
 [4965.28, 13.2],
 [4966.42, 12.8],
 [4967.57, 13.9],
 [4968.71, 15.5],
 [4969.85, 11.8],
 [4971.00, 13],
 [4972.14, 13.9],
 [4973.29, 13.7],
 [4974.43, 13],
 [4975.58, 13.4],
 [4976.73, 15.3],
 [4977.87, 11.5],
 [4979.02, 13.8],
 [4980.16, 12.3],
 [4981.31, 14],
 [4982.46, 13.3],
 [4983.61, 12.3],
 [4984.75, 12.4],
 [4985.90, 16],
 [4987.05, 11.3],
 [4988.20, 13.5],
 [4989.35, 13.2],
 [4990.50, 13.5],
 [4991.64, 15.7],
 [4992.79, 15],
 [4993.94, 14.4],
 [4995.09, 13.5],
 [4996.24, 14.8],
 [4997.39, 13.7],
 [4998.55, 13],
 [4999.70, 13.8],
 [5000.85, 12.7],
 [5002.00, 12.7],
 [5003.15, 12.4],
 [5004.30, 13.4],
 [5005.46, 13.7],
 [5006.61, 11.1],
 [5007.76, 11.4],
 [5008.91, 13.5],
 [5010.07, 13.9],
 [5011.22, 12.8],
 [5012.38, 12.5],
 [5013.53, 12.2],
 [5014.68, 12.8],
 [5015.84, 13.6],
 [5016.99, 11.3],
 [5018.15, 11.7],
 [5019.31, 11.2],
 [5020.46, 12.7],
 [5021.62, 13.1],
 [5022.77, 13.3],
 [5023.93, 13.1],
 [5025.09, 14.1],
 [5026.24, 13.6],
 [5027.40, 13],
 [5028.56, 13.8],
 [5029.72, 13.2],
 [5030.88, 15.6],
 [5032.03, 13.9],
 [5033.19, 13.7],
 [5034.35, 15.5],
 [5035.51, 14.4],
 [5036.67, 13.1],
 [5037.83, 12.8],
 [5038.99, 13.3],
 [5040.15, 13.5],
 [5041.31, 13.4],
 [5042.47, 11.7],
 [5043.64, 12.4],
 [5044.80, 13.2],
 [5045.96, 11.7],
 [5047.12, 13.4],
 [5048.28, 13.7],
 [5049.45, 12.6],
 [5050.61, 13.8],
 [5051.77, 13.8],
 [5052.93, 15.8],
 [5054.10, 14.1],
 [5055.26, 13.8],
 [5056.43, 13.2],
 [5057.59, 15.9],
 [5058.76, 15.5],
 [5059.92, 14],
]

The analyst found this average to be 6.64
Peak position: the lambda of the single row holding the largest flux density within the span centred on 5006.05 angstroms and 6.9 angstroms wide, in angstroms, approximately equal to 5005.46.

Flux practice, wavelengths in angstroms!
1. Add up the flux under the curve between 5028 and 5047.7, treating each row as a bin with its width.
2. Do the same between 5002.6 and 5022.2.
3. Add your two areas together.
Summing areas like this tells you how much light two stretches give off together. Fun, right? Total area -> 511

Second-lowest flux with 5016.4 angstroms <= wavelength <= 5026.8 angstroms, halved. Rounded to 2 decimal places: 5.65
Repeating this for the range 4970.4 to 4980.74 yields 6.15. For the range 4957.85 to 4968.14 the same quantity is 6.60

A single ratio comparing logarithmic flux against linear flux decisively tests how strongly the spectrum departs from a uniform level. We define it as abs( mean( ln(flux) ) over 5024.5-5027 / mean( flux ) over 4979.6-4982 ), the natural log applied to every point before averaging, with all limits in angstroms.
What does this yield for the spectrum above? 0.200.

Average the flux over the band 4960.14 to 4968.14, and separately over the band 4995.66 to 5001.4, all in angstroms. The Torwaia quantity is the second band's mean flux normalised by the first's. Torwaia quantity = 0.96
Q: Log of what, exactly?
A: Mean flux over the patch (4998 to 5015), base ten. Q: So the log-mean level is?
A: 1.107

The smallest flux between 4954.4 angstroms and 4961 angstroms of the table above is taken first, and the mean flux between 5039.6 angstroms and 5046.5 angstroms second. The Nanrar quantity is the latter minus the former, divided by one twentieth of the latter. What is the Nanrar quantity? -0.4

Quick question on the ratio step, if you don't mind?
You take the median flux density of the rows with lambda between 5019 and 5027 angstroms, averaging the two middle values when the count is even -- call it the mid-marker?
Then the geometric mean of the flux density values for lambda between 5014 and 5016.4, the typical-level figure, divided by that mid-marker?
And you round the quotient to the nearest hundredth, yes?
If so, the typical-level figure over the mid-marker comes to 1.01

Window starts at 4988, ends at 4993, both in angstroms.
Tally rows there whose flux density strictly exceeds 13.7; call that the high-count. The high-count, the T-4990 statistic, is 2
